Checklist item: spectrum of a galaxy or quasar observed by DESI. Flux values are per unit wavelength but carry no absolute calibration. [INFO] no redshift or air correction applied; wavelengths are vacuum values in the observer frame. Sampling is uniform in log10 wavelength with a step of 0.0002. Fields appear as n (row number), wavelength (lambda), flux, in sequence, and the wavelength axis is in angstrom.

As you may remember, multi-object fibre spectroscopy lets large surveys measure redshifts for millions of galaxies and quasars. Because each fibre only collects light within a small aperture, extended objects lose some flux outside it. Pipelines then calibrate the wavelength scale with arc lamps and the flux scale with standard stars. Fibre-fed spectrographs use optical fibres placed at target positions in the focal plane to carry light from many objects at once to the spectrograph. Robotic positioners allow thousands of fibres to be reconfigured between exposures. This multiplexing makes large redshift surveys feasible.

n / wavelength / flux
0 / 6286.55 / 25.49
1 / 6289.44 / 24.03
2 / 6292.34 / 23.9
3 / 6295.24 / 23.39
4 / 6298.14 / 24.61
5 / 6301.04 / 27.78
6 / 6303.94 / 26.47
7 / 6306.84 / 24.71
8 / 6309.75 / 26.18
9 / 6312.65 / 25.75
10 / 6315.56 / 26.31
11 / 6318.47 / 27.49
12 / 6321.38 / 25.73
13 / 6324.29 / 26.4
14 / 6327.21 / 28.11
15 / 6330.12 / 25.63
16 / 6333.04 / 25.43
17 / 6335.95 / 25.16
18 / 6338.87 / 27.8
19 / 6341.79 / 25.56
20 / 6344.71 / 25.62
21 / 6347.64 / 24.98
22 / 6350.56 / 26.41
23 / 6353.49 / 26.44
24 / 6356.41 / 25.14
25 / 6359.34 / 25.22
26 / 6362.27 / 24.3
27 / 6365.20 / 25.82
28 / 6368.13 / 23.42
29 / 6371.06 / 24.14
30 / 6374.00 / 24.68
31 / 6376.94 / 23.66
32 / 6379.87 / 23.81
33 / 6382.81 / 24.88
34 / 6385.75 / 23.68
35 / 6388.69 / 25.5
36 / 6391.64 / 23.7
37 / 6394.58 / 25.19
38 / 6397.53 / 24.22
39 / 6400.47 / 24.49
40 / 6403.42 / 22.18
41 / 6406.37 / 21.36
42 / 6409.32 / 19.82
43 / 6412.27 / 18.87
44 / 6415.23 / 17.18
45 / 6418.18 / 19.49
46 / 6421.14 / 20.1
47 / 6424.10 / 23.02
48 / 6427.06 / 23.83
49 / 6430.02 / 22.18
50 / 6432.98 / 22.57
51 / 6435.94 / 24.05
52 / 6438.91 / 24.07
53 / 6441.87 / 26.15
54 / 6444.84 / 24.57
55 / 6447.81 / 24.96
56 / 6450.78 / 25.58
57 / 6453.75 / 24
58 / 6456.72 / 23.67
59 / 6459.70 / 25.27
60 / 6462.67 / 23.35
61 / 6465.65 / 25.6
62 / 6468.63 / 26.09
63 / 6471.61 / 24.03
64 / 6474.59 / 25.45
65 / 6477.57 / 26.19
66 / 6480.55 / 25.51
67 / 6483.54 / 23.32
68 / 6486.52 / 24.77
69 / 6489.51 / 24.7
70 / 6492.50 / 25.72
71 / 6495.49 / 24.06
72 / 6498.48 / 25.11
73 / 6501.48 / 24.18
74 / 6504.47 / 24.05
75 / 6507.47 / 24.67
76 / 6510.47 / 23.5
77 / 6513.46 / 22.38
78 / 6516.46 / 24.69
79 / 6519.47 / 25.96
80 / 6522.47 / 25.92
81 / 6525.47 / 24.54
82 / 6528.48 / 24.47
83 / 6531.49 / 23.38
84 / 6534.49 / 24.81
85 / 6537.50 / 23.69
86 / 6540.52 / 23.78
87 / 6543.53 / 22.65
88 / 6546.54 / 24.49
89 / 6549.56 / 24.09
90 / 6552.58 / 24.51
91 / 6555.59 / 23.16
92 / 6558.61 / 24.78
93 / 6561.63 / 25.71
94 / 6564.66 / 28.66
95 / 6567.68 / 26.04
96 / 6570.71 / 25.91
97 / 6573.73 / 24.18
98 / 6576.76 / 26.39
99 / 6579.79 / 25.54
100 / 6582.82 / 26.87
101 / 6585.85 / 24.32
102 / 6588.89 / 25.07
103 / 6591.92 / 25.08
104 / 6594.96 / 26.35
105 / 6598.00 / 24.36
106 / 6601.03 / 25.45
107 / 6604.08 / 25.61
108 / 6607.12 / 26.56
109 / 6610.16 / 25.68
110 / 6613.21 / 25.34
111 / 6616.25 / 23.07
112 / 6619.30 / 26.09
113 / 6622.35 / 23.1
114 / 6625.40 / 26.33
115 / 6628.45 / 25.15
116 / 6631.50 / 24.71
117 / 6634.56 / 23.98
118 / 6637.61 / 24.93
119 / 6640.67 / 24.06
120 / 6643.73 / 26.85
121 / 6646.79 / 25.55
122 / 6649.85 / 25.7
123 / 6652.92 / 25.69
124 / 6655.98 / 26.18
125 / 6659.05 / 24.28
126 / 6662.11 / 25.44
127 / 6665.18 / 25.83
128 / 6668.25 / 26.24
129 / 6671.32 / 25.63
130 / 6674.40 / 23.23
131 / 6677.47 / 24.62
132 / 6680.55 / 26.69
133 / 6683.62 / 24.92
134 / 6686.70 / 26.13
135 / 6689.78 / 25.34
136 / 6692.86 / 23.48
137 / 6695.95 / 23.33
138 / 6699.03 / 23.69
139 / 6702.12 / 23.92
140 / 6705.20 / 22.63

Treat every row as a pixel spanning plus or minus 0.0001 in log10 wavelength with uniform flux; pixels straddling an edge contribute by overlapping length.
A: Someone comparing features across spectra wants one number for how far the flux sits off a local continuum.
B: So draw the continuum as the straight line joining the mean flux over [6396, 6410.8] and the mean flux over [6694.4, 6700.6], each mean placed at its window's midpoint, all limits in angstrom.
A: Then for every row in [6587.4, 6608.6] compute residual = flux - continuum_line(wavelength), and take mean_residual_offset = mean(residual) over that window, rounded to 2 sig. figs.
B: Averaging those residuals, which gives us 2.4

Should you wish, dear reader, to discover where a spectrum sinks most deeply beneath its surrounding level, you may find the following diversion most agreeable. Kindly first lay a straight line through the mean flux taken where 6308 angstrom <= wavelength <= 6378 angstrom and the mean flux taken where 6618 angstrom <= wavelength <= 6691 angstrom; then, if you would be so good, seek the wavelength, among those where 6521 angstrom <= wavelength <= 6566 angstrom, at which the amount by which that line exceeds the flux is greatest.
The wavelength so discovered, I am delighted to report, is 6543.53 angstrom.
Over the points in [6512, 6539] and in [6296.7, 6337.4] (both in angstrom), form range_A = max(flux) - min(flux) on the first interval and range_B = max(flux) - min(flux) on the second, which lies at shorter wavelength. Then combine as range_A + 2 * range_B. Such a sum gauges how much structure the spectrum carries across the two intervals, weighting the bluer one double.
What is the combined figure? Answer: 10.6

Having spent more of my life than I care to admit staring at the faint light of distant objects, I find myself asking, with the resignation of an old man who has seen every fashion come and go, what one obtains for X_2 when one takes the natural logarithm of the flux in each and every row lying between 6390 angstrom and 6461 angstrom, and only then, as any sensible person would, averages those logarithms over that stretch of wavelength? 3.13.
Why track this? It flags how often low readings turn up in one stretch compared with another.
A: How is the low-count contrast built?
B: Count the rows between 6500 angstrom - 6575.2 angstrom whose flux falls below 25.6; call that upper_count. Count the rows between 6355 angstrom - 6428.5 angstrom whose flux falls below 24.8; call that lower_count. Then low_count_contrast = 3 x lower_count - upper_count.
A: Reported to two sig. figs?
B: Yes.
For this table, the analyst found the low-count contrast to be 38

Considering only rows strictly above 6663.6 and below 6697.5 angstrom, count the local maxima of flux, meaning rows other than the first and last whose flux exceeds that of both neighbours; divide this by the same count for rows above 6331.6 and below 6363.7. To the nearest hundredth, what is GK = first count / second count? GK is 0.75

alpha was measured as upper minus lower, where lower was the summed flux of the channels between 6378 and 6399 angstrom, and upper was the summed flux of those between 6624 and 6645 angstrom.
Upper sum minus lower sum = 5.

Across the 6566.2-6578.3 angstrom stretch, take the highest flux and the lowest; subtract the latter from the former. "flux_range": 2.2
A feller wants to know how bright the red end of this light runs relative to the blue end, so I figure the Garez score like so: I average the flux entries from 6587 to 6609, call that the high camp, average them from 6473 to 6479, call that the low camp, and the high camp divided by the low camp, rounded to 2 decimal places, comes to 0.99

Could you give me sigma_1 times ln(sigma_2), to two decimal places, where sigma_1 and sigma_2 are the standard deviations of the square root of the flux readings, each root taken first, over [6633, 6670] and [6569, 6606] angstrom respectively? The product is -0.22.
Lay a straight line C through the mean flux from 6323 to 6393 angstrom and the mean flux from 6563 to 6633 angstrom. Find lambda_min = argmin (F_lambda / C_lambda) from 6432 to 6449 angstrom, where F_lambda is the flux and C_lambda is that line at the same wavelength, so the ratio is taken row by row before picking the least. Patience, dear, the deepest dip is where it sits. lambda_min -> 6432.98 angstrom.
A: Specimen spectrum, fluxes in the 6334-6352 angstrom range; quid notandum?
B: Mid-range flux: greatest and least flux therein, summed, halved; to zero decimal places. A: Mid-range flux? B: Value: 26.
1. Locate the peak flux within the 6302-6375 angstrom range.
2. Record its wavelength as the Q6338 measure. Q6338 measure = 6327.21 angstrom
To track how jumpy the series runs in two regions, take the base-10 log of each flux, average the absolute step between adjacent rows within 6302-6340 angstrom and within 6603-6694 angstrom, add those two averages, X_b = 0.044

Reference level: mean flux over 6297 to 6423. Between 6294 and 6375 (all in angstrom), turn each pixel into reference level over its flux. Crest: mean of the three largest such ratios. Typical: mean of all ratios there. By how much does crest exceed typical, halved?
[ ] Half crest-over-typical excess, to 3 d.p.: 0.040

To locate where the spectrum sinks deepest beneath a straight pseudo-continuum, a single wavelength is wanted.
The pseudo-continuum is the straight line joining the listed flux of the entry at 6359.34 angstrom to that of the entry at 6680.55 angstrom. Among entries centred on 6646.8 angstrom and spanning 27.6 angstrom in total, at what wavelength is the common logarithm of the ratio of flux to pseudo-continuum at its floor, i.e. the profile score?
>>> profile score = 6634.56 angstrom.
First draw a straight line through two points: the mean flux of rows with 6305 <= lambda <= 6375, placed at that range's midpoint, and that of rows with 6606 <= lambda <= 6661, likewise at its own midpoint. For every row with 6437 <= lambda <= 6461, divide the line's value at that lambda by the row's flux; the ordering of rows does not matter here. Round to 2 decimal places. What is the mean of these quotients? 1.03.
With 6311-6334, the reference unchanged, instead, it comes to 0.98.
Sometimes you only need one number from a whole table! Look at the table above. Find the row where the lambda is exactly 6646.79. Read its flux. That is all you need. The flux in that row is 25.55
